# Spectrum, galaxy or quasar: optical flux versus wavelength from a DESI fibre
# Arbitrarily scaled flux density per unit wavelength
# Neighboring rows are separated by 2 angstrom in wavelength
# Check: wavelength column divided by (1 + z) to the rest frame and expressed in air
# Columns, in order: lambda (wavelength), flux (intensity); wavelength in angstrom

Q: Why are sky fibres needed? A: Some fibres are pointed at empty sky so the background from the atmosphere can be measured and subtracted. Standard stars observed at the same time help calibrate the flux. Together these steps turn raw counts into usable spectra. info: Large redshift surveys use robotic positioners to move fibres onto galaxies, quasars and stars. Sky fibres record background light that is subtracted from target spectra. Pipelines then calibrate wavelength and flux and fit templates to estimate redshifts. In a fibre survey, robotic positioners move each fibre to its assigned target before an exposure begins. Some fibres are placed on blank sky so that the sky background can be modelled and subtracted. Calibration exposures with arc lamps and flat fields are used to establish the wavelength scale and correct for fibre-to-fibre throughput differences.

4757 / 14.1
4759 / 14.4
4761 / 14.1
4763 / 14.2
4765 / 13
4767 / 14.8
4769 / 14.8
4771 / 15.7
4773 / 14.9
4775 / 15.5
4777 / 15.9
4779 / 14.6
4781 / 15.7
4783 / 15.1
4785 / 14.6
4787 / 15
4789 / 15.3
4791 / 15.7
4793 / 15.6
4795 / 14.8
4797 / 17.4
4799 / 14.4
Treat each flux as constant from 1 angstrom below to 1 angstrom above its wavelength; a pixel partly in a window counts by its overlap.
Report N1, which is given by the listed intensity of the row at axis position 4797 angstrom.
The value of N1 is 17.4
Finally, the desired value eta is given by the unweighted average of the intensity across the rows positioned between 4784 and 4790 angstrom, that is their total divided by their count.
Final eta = 15.0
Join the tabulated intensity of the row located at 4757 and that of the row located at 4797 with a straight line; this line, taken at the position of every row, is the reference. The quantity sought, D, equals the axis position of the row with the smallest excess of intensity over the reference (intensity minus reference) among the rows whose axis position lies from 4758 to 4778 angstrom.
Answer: 4765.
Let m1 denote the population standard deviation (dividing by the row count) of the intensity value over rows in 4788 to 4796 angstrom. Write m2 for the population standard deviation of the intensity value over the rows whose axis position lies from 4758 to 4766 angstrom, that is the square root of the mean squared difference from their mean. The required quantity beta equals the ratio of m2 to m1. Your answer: 1.6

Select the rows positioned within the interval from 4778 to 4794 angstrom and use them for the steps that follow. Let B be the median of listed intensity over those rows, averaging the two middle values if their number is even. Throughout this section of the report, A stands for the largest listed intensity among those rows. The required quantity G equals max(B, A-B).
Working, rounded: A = 15.7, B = 15.2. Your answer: 15.2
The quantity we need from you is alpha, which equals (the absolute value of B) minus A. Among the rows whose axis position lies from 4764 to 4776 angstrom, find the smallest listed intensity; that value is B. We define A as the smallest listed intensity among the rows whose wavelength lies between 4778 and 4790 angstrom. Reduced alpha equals -2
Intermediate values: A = 14.6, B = 13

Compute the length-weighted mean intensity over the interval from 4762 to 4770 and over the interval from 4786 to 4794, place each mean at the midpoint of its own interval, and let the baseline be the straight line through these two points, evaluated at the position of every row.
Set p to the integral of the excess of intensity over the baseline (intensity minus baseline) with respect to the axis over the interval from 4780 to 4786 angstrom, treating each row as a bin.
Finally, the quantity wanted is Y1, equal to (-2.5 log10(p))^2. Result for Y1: 0.6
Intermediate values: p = 0.5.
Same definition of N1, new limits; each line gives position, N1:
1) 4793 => 15.6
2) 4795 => 14.8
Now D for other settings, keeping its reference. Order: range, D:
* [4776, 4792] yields 4785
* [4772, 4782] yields 4779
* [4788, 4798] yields 4795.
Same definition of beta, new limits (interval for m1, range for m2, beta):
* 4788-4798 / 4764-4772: 1.1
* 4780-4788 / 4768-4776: 1.0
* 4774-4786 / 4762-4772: 1.7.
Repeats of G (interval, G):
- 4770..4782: 15.6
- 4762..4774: 14.8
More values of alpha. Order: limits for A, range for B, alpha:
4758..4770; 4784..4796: 2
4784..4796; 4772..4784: 0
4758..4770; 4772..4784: 2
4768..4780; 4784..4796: 0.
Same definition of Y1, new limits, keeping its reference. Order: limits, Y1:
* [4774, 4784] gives 3.1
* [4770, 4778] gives 4.6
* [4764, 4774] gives 1.3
